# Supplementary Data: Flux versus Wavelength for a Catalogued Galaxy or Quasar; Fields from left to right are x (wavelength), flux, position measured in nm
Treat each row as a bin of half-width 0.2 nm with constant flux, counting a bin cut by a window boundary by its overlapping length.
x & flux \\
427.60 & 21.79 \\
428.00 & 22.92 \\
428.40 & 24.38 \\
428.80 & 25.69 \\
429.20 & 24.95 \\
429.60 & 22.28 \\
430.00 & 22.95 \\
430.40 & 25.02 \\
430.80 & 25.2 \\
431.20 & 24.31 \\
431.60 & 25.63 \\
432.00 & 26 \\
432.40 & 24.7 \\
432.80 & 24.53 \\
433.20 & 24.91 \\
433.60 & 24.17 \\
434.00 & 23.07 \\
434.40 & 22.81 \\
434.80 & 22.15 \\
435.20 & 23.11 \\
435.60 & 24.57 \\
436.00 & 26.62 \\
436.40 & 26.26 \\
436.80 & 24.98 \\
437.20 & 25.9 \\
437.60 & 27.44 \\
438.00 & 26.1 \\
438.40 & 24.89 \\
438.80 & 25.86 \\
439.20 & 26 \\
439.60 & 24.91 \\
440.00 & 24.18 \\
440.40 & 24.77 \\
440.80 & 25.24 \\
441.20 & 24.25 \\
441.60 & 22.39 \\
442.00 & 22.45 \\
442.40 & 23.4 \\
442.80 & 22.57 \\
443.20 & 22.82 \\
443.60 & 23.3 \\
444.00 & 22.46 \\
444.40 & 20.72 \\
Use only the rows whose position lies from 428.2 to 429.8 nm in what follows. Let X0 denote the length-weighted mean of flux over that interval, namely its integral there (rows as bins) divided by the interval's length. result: 24.3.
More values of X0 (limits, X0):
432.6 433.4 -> 24.7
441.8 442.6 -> 22.9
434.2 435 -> 22.5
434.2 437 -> 24.4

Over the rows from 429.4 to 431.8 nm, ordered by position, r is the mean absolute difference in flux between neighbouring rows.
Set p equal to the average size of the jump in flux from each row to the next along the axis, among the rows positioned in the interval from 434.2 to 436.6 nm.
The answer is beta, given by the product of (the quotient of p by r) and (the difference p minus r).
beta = 0.1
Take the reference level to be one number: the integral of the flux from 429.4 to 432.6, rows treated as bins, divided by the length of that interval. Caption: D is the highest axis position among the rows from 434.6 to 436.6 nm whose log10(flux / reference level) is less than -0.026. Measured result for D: 434.80 nm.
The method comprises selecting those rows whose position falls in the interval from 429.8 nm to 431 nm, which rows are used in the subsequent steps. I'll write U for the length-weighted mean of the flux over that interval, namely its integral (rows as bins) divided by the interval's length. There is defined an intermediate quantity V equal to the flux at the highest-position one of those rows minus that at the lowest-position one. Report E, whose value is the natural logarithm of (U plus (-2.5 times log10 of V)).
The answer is 3.16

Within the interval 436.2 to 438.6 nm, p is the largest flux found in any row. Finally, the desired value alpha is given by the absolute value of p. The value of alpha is 27.4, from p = 27.44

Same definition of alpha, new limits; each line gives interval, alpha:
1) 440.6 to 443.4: 25.2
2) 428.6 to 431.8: 25.7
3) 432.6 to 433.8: 24.9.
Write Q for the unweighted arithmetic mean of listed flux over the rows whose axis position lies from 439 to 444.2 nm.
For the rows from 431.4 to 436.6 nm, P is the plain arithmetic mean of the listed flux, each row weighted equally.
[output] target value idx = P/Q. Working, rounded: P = 24.5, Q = 23.7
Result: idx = 1.032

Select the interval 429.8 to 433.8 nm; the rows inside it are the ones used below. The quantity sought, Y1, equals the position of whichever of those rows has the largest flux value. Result 432.00 nm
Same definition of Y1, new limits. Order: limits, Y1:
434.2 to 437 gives 436.00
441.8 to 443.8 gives 442.40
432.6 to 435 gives 433.20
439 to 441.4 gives 439.20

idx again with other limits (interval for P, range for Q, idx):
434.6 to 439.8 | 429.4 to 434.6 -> 1.042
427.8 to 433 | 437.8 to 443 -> 1.005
